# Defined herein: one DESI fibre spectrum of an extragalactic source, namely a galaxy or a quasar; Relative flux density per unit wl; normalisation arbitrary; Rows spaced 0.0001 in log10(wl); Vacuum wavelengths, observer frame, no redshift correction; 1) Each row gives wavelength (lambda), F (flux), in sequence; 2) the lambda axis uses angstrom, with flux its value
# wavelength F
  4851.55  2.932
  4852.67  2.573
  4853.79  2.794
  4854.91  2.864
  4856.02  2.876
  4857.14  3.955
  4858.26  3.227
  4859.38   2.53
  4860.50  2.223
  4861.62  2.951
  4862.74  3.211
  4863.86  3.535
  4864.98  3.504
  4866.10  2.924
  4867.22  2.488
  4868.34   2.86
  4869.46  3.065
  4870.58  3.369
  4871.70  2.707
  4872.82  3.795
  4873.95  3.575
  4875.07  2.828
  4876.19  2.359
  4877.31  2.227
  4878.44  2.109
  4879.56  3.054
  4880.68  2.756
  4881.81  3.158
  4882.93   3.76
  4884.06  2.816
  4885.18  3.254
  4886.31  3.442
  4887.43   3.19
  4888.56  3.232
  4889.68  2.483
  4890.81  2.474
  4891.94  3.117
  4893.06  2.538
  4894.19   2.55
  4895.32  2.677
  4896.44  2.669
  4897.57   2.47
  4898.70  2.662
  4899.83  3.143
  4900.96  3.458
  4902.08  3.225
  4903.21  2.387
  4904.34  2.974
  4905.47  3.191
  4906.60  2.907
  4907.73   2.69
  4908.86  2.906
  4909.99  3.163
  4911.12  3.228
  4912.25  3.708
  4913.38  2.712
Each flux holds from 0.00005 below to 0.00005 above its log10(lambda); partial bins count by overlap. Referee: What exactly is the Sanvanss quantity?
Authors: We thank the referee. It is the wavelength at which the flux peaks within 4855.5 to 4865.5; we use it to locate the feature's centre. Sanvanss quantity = 4857.14 angstrom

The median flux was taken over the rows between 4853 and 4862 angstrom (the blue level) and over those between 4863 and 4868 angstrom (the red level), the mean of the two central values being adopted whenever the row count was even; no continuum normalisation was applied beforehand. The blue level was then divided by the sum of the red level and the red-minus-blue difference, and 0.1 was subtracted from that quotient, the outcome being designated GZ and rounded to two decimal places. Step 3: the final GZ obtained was 0.71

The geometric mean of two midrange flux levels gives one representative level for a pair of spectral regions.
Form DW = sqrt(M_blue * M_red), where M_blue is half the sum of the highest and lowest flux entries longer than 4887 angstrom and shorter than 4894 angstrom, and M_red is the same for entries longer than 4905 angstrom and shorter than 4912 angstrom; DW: 2.91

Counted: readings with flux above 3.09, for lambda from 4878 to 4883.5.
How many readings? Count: 2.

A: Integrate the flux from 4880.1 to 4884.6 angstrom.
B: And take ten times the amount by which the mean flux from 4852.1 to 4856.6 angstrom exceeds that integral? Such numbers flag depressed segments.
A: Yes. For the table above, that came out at -113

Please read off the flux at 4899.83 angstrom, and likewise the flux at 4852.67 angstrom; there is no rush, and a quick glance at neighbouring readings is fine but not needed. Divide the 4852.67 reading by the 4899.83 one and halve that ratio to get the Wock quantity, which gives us 0.41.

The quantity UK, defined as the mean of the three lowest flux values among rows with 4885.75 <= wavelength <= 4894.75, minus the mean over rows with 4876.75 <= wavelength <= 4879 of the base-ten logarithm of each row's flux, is 2.16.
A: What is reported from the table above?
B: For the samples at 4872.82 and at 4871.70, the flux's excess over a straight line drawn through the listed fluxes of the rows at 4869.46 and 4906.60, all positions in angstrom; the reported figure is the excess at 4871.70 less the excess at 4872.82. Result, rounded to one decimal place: -1.1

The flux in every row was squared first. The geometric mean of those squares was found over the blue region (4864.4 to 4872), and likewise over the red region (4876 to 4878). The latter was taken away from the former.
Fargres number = 3.6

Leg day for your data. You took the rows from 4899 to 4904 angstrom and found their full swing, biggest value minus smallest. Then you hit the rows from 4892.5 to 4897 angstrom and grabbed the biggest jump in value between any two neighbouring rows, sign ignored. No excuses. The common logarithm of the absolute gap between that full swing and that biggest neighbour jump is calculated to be 0.0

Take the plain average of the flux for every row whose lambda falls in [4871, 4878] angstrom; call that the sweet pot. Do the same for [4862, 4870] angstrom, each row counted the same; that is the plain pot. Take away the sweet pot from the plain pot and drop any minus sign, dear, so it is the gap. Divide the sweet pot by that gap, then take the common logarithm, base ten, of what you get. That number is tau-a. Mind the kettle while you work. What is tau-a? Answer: 1.2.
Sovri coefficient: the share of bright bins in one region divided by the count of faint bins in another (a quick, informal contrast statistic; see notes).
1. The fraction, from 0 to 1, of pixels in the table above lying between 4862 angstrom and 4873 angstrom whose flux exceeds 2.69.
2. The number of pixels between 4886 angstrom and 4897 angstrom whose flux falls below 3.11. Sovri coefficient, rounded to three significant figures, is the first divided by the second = 0.150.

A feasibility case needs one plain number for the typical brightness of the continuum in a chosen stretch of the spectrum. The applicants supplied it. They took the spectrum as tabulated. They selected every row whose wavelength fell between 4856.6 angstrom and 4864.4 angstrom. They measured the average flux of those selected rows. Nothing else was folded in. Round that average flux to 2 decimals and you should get 3.09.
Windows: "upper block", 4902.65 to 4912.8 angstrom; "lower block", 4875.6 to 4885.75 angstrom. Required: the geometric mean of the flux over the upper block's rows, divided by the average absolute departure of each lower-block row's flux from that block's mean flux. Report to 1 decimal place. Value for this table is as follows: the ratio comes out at 7.1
